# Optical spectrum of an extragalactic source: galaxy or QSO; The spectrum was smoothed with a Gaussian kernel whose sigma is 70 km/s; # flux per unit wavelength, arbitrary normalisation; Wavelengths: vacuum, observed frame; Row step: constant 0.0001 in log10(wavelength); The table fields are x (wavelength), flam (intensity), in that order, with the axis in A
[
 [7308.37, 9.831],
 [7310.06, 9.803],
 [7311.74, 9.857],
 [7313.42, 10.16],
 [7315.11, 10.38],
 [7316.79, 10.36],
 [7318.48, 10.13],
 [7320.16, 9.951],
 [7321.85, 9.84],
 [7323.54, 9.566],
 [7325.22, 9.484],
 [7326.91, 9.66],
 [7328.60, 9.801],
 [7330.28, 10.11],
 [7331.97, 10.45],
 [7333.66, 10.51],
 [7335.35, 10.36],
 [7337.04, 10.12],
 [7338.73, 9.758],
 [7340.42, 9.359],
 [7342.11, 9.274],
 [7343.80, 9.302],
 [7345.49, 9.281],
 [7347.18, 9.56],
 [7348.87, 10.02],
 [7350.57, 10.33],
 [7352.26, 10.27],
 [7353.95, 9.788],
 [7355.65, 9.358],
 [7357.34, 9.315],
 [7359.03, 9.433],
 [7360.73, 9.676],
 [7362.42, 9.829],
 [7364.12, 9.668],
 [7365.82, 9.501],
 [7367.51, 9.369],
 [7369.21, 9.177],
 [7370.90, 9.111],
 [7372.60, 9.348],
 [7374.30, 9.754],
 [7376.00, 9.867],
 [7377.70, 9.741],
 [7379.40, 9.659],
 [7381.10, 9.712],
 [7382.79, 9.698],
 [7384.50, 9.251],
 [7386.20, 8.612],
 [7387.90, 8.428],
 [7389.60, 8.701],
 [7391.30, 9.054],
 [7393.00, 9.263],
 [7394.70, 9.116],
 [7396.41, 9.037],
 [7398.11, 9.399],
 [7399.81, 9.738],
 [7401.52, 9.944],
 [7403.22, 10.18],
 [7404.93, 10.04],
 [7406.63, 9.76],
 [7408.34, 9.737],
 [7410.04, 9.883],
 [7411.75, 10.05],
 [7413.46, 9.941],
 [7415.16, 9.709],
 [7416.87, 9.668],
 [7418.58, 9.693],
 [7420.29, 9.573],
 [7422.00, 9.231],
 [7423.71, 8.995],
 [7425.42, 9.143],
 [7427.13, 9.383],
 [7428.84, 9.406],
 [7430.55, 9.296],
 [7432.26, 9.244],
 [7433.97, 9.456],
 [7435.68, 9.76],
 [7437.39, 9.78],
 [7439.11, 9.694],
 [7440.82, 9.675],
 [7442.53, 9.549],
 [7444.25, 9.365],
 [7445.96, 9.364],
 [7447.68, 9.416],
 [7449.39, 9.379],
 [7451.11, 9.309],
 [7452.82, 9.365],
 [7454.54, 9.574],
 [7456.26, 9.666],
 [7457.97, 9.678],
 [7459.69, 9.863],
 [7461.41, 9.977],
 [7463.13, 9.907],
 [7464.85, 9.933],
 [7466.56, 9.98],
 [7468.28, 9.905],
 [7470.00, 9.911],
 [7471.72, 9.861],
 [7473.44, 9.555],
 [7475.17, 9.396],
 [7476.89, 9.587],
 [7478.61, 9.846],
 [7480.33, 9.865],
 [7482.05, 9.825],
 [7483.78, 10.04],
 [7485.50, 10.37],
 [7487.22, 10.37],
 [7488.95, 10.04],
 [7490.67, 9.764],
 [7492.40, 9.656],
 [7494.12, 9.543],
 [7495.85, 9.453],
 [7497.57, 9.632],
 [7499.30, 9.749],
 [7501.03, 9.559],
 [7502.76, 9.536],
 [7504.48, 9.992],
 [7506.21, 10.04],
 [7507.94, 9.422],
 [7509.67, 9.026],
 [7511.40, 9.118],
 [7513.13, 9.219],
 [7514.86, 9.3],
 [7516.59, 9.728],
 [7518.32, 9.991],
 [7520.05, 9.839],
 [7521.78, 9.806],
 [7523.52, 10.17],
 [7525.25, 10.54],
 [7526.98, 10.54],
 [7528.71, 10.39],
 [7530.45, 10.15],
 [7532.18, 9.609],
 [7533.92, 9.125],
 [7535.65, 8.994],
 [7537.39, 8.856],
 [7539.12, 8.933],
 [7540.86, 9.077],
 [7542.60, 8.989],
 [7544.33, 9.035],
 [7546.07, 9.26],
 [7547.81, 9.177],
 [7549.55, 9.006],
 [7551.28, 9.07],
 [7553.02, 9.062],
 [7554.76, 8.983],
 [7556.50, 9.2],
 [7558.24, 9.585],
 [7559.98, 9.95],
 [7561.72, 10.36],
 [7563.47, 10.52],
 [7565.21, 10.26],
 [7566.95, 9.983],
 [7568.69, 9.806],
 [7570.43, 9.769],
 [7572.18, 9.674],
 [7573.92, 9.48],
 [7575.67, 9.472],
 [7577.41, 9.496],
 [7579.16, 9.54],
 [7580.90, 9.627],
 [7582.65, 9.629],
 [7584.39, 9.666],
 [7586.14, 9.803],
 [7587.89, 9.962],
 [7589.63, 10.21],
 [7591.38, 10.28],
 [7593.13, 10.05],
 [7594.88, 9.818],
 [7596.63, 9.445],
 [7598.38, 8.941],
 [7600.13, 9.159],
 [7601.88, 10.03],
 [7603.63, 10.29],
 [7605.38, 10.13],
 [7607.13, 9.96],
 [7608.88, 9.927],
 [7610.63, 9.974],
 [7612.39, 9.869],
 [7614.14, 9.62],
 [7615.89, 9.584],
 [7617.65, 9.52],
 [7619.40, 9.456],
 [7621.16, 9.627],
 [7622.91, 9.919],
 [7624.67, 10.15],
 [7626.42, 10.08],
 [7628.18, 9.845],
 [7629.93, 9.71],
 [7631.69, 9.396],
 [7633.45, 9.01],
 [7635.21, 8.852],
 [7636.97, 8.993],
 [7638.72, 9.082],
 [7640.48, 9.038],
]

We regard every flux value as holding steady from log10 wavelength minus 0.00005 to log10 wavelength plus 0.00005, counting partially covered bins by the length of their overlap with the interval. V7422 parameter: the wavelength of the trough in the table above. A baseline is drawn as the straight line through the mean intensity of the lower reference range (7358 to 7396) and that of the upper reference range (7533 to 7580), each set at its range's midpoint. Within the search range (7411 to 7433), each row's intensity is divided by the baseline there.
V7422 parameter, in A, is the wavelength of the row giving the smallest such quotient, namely 7423.71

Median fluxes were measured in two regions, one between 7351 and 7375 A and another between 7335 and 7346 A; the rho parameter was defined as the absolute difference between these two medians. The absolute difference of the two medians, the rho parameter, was 0.11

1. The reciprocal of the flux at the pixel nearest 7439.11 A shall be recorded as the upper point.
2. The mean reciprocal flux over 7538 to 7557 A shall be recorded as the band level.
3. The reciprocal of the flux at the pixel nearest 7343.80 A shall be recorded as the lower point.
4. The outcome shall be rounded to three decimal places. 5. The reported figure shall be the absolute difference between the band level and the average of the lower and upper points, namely 0.005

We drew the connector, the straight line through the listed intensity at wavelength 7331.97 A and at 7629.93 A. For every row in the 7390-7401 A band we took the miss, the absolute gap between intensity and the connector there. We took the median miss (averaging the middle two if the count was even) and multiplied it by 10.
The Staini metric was 11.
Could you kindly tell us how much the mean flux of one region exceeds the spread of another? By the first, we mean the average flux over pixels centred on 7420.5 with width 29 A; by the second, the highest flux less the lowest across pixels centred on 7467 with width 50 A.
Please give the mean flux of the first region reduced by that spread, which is 8.5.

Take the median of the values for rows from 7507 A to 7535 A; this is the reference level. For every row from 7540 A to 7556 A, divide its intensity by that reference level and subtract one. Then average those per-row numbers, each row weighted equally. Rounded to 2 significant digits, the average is -0.071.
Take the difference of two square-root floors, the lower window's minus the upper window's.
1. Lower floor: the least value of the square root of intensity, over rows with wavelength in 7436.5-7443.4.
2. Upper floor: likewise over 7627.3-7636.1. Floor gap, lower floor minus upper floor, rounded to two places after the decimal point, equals 0.11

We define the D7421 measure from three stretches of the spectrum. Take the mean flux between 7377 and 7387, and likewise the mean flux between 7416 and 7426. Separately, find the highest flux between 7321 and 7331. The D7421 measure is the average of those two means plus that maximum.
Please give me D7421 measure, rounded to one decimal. 19.5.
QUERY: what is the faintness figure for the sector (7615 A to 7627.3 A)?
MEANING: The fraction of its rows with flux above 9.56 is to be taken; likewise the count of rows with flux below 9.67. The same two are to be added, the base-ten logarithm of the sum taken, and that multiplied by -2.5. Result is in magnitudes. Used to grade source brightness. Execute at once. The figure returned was -1.7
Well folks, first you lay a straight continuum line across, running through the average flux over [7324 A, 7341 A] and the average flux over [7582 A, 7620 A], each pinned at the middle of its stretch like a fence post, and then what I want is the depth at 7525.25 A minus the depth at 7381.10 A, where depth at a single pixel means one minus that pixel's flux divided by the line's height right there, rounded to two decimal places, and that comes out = -0.09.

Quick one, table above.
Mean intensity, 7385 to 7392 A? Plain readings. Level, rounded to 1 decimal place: 8.7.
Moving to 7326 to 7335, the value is 10.1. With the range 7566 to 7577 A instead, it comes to 9.7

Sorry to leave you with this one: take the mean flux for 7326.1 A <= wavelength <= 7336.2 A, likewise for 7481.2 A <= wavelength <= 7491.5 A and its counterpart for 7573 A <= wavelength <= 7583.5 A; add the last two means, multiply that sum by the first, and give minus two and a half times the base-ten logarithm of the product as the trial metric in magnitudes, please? -5.75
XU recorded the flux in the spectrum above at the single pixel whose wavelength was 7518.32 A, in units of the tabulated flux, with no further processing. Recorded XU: 9.991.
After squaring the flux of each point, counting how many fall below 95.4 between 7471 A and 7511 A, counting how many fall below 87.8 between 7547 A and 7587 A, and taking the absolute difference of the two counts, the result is 7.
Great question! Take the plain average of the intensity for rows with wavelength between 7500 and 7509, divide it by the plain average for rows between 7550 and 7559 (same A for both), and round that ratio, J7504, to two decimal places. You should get 1.06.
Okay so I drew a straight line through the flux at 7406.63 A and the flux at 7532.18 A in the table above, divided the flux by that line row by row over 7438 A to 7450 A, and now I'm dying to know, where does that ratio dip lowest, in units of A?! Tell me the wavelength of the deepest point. 7444.25 A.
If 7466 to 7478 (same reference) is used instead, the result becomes 7475.17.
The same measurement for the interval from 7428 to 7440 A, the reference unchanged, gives 7432.26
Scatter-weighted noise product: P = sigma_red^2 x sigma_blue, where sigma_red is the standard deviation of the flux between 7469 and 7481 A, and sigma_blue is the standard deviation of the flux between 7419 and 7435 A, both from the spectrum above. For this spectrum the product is 0.01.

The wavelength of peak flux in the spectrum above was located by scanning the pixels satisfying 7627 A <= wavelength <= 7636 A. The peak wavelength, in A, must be 7628.18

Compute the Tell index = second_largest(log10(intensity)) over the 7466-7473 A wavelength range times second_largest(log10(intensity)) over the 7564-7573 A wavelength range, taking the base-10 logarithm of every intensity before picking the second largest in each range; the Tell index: 1.00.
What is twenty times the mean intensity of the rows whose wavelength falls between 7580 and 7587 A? 194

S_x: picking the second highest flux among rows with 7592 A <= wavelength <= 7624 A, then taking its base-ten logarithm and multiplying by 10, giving 10.1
